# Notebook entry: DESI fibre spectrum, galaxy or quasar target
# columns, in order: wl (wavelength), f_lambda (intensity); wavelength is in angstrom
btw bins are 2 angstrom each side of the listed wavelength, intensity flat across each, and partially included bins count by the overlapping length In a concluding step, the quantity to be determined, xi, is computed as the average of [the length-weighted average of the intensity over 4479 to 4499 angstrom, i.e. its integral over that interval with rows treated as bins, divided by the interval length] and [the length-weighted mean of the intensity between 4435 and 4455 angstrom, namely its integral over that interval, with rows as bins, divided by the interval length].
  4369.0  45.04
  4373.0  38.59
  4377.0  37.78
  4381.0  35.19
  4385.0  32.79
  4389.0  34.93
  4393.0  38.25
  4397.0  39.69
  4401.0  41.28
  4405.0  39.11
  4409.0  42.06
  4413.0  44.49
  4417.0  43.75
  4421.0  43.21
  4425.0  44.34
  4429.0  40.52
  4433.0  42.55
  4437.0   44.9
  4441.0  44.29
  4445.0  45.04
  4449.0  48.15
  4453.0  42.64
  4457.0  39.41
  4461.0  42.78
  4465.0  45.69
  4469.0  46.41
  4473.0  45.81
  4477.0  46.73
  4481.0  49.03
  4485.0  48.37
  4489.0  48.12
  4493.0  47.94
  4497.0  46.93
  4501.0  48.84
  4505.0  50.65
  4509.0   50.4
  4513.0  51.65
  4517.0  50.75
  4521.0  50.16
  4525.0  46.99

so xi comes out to 46.5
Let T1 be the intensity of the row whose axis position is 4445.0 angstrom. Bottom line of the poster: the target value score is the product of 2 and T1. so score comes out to 90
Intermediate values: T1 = 45.04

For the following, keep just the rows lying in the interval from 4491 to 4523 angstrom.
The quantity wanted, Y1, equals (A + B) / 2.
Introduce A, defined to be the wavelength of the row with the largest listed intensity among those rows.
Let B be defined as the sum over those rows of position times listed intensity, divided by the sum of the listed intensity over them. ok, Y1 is 4510.1 angstrom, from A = 4513.0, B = 4507.2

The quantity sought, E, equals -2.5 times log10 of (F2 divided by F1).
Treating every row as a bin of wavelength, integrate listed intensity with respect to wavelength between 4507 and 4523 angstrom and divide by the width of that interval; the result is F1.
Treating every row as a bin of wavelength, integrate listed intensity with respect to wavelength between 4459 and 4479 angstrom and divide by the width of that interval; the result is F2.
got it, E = 0.12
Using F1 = 50.7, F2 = 45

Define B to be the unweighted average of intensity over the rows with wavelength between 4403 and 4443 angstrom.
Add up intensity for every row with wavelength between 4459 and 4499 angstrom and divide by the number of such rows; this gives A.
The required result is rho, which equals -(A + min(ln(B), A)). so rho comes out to -50.5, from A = 47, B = 42.9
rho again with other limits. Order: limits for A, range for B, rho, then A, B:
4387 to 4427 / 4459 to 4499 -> -45.0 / 41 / 46.8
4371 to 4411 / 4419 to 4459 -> -41.7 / 38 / 43.5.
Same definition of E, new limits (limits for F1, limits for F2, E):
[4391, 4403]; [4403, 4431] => -0.07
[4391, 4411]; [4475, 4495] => -0.20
